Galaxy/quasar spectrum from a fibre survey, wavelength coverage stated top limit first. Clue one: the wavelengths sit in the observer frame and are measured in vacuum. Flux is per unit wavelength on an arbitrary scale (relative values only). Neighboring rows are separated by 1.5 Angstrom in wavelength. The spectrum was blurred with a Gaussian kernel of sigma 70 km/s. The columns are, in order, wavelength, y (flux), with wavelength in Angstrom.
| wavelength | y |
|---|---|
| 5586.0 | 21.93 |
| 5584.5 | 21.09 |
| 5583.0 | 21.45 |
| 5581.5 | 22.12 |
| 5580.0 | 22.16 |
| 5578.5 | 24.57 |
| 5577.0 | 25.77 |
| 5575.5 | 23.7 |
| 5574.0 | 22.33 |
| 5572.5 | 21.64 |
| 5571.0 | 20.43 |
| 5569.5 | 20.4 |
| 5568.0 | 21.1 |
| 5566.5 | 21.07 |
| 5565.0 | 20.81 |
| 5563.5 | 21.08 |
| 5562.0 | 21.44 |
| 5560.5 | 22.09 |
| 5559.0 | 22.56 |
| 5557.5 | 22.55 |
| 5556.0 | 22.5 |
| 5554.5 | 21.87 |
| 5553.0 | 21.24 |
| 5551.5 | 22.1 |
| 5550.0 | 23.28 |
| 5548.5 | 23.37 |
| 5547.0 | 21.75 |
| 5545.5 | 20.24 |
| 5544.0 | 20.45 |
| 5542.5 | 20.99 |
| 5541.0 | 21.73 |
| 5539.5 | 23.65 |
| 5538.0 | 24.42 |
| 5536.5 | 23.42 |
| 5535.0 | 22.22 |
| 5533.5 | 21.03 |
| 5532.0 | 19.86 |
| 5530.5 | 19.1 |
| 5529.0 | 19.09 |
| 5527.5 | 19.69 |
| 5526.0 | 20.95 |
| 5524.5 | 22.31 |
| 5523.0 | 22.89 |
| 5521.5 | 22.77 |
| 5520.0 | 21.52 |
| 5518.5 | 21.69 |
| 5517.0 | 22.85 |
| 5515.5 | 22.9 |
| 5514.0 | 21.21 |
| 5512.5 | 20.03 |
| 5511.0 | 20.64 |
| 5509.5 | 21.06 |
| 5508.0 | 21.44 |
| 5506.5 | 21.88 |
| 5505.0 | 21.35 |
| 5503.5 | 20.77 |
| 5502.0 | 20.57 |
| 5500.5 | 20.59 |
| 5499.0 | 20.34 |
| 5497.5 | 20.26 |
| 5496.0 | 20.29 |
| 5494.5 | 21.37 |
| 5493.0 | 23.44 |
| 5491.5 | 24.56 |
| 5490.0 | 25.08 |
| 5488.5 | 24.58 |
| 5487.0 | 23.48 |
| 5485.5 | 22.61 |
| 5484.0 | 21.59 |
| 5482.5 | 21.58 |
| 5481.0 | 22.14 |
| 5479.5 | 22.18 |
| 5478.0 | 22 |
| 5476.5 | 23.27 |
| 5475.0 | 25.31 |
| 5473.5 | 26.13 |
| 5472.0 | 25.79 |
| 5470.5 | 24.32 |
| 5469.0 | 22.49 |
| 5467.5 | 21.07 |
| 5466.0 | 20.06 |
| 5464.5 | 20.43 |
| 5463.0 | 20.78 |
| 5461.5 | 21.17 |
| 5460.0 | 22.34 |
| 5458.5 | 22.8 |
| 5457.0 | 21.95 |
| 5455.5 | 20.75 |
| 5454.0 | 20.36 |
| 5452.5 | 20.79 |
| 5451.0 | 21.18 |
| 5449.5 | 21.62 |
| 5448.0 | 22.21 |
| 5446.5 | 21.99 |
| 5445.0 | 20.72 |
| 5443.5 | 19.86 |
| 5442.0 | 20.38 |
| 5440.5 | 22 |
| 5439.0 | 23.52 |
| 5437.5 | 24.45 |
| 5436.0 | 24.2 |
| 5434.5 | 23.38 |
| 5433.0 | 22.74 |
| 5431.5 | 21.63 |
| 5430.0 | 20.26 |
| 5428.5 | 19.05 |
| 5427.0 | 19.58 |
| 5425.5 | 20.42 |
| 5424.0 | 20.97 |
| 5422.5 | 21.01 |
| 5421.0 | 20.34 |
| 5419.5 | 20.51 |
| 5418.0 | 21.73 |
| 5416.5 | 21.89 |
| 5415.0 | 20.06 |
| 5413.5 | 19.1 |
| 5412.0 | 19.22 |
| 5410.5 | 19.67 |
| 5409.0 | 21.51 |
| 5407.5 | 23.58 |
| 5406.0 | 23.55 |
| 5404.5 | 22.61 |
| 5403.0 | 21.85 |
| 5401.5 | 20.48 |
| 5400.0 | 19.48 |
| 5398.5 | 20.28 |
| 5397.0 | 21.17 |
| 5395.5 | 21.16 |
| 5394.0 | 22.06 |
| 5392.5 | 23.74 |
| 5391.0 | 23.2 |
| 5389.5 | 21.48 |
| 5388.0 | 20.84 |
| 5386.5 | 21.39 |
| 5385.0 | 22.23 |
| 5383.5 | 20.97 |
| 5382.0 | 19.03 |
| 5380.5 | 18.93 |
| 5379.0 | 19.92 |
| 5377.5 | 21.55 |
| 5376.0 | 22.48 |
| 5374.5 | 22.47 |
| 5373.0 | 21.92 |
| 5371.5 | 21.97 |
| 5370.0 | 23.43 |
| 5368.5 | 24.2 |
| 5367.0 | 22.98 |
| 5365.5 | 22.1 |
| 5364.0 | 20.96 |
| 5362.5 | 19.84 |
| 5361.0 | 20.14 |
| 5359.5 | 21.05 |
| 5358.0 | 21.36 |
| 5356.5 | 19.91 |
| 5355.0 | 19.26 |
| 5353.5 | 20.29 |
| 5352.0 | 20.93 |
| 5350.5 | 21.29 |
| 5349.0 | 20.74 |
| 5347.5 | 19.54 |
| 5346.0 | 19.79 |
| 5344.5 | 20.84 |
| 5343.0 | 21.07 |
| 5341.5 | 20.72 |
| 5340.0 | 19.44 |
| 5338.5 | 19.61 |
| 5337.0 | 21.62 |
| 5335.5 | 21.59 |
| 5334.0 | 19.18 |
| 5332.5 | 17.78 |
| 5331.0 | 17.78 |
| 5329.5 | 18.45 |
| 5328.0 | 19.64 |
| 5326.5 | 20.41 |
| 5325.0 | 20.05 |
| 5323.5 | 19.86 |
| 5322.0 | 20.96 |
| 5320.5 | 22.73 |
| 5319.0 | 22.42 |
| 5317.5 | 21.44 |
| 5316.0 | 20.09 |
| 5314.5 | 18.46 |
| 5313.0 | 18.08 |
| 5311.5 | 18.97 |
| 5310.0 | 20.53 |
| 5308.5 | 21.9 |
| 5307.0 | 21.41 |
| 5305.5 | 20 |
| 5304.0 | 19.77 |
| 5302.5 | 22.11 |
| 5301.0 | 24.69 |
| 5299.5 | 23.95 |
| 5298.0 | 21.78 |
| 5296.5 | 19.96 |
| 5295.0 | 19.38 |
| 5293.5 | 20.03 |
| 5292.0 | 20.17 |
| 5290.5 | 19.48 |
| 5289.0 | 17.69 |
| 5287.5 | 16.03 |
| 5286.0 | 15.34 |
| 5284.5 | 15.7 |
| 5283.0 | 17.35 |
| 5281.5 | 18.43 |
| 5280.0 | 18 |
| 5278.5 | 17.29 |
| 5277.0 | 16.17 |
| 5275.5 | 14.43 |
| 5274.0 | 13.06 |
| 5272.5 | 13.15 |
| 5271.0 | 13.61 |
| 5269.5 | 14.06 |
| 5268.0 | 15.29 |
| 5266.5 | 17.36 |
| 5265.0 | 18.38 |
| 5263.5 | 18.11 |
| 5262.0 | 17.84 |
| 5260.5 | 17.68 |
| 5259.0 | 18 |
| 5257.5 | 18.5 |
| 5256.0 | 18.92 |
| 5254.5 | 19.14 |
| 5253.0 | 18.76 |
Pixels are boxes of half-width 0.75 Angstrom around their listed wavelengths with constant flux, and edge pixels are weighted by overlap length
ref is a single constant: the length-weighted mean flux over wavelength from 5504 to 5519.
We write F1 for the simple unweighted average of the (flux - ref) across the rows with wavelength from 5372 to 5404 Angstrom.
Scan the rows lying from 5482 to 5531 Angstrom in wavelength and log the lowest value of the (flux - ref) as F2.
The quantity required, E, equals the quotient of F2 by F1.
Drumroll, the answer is 11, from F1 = -0.22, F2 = -2.40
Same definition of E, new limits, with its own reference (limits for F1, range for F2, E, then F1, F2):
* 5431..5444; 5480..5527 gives -2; 0.97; -1.46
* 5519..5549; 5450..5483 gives -17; 0.08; -1.43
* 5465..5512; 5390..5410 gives -2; 0.84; -2.01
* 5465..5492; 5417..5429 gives -1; 1.75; -2.44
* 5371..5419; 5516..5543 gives 12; -0.19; -2.40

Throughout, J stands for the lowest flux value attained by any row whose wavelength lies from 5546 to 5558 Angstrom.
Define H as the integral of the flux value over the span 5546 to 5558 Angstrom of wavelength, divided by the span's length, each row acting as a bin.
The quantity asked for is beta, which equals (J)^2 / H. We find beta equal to 20.2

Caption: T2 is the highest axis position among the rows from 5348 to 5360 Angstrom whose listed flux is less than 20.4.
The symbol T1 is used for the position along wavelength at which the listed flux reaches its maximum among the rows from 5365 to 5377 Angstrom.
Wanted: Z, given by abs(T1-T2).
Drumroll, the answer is 12.0 Angstrom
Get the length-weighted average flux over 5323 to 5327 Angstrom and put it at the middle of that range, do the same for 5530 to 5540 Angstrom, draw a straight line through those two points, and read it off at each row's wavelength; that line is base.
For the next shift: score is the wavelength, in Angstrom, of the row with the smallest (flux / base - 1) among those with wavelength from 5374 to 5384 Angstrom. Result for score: 5380.5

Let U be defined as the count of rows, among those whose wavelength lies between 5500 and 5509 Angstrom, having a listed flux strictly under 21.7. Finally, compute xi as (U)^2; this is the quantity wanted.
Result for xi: 25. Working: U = 5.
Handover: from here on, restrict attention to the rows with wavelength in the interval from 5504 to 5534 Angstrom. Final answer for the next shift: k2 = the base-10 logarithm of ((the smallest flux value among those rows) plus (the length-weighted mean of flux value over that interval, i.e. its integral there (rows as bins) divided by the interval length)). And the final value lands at 1.61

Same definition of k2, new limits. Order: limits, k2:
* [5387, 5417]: 1.61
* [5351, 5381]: 1.60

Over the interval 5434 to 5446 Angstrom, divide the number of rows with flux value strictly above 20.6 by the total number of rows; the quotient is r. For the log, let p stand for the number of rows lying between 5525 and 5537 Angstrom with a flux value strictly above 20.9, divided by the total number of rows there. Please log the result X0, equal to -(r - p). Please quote -0.25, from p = 0.50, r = 0.75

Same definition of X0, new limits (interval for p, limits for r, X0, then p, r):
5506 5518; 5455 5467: 0.00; 0.75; 0.75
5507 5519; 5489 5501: 0.25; 0.75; 0.50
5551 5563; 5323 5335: 1.00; 1.00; 0.00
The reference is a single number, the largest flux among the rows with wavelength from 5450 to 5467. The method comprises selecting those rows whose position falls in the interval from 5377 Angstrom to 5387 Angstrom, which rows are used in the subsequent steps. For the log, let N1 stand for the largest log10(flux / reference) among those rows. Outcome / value -0.011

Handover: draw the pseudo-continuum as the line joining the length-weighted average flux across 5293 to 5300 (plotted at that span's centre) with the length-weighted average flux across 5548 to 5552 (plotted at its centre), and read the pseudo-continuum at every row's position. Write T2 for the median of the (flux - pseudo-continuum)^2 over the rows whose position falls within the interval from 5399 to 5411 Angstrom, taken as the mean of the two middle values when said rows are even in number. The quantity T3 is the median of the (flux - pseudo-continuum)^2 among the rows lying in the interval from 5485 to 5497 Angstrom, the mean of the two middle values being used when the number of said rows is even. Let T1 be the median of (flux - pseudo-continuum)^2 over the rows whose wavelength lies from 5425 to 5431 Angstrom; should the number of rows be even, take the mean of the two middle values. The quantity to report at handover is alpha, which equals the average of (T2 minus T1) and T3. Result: 0.4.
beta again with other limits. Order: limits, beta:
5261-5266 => 17.6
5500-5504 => 20.5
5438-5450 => 18.3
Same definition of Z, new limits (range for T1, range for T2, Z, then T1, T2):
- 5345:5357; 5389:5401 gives 49.5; 5350.5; 5400.0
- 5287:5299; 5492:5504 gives 201.0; 5298.0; 5499.0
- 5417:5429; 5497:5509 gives 81.0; 5418.0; 5499.0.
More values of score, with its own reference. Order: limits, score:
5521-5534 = 5530.5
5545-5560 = 5545.5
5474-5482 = 5478.0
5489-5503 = 5497.5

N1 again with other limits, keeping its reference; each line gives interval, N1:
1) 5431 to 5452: 0.030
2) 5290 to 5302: 0.035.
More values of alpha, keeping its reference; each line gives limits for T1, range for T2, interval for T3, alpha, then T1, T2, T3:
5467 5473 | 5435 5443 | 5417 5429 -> 1.2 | 2.8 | 2.9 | 2.2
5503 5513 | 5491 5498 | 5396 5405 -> 1.5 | 2.4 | 4.3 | 1.2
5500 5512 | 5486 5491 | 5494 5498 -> 3.3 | 2.8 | 4.5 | 5.0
